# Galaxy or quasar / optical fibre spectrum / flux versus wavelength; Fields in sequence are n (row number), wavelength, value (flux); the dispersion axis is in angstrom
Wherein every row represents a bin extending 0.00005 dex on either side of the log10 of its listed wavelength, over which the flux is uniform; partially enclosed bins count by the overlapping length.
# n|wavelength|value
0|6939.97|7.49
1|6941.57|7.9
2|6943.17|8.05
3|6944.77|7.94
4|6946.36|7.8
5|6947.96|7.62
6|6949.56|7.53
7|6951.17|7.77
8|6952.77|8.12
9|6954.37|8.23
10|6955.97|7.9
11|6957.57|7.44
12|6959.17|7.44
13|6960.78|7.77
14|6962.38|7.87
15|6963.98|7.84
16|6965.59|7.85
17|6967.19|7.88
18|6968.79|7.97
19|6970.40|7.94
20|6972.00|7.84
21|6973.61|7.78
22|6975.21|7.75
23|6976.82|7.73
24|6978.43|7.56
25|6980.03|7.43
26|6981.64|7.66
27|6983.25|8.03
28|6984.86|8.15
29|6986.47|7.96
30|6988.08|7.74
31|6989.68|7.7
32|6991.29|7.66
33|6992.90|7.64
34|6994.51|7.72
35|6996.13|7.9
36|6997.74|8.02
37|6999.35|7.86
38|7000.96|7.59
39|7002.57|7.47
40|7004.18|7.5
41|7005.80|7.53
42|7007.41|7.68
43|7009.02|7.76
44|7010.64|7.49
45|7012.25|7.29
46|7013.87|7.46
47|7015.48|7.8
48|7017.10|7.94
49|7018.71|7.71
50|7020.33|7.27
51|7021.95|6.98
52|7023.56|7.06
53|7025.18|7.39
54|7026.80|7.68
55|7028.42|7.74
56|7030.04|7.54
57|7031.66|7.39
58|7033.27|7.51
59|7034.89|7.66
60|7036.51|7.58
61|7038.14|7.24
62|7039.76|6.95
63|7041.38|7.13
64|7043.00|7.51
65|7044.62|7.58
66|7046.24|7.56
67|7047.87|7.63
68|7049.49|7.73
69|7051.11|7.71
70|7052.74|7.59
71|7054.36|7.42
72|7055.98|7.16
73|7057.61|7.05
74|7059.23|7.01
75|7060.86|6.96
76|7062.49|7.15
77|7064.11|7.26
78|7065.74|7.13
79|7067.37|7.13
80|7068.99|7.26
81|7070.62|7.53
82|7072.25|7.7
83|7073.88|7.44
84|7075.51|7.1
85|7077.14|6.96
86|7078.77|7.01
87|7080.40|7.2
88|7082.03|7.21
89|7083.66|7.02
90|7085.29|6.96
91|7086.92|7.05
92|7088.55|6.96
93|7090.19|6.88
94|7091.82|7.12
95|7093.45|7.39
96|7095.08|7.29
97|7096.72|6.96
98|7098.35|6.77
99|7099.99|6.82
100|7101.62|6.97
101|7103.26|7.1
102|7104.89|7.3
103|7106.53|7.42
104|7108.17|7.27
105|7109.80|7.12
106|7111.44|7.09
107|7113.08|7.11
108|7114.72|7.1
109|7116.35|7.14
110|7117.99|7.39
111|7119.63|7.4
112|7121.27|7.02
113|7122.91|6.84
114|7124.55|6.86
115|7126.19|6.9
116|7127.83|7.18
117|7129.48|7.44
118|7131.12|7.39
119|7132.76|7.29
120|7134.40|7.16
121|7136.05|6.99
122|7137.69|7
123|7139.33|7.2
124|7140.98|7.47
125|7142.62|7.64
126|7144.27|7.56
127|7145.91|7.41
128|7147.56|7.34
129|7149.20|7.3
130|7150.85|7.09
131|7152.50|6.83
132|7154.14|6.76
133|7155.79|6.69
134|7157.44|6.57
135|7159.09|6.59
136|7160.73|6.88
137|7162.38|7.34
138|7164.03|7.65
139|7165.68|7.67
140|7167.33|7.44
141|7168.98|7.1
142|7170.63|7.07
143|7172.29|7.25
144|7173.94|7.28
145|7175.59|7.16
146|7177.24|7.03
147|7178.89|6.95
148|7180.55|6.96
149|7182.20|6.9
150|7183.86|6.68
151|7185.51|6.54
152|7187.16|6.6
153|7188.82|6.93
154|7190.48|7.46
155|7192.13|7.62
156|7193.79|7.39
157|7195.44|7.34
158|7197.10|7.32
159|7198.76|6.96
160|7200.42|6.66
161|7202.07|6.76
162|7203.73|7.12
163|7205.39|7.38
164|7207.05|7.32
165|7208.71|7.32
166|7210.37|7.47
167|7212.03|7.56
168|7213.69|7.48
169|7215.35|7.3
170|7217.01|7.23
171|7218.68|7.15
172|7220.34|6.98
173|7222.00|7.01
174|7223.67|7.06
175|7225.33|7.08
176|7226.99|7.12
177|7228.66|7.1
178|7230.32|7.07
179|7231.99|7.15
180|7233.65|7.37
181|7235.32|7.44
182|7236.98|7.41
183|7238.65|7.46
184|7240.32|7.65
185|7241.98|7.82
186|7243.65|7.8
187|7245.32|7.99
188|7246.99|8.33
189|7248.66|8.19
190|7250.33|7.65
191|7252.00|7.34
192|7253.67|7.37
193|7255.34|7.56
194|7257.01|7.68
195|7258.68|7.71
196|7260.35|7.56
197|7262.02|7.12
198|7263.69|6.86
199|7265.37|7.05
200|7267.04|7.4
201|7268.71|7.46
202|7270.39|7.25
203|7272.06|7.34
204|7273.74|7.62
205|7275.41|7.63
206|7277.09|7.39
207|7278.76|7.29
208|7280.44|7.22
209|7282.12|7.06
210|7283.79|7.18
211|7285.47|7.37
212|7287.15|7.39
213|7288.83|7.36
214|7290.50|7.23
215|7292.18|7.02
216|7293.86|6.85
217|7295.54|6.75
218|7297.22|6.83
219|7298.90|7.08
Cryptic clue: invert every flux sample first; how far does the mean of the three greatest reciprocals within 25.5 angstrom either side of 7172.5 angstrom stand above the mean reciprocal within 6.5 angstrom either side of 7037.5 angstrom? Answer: 0.016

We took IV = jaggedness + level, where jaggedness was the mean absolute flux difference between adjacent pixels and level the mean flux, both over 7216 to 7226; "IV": 7.16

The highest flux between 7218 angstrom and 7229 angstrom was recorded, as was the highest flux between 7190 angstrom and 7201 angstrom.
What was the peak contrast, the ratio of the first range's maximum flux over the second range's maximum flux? 0.94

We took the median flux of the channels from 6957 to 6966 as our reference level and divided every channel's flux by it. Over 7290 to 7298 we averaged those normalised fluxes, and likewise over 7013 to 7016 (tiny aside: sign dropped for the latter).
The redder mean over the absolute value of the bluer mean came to 0.91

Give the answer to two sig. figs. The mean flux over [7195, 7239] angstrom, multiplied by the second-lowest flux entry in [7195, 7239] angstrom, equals 49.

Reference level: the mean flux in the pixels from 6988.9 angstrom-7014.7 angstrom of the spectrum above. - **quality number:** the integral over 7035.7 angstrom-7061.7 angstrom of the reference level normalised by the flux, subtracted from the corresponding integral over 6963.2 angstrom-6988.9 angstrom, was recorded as -1.9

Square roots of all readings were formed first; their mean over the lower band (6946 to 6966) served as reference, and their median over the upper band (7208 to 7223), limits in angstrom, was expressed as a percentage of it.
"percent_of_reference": 97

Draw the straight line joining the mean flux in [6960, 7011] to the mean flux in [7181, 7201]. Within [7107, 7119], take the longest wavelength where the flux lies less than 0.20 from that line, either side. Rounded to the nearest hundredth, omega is 7117.99 angstrom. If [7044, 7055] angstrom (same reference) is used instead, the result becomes 7054.36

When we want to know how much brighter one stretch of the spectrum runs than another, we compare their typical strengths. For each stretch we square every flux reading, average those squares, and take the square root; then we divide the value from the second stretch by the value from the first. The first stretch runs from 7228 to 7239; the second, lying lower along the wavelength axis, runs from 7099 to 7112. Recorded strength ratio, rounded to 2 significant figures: 0.98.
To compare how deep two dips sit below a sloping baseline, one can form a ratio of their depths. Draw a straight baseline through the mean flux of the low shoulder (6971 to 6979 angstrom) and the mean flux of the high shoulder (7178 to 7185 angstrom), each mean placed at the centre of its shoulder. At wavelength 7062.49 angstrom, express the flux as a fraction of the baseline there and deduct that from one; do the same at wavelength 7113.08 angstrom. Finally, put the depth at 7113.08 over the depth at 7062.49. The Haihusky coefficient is 0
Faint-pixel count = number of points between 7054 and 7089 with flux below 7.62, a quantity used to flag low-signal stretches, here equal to 21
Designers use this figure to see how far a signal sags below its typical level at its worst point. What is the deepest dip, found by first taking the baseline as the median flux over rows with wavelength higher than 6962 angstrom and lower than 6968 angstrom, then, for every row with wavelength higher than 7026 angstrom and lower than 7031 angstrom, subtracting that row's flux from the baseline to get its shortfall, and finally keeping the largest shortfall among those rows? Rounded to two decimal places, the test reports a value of 0.32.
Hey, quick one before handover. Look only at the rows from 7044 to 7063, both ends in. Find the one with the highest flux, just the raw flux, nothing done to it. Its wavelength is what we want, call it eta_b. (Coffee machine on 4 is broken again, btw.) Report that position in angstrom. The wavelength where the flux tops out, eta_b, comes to 7049.49 angstrom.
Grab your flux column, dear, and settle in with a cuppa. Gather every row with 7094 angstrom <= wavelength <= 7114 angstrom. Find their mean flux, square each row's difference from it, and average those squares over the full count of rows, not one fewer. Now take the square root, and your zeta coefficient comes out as 0.190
